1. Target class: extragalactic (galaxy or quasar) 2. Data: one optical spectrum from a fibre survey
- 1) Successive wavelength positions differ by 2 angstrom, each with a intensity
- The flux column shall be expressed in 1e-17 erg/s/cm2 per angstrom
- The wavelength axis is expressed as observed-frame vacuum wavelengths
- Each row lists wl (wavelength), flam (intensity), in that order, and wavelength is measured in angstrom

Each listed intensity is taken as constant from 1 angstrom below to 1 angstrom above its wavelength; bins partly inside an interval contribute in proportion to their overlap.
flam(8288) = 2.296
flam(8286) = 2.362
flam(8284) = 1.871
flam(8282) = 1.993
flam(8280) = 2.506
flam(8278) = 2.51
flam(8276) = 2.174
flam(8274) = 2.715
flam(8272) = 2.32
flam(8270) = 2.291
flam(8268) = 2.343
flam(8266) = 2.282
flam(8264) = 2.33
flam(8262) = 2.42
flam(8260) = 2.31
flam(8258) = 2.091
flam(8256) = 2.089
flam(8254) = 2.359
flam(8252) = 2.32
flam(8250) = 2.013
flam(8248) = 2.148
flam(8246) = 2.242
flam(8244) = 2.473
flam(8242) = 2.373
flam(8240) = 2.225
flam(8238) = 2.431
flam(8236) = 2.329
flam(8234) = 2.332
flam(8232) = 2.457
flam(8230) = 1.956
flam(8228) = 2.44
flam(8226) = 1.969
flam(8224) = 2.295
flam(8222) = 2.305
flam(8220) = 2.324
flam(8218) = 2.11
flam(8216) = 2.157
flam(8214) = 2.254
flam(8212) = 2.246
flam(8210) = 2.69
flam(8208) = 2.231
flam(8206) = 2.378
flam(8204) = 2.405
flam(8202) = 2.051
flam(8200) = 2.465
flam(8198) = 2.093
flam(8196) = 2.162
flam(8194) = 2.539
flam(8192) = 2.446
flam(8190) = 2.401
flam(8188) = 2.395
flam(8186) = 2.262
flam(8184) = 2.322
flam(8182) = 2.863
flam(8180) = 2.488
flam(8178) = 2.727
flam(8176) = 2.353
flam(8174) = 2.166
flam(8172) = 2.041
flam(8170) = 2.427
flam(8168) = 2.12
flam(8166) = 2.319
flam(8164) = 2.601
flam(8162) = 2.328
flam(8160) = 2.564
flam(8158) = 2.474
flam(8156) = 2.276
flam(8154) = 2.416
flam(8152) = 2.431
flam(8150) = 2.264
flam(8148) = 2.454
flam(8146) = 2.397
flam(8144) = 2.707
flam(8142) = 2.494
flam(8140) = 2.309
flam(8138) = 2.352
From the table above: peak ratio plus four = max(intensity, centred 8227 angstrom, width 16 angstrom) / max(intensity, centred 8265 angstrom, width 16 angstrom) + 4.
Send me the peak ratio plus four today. 5.02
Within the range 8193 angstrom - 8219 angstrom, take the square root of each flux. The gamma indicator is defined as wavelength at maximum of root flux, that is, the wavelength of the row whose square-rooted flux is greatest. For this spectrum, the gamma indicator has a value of 8210 angstrom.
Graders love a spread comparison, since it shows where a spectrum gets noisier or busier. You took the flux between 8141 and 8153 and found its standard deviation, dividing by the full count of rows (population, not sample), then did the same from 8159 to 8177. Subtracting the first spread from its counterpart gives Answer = 0.048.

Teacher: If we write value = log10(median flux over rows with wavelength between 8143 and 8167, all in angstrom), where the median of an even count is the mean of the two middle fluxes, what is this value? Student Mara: 0.384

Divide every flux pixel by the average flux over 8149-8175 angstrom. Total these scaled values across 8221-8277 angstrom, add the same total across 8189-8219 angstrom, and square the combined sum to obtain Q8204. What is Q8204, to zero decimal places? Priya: 1777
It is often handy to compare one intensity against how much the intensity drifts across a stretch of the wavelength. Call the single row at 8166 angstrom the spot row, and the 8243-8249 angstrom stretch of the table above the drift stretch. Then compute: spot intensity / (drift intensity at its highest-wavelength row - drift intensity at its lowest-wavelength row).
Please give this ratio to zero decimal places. -7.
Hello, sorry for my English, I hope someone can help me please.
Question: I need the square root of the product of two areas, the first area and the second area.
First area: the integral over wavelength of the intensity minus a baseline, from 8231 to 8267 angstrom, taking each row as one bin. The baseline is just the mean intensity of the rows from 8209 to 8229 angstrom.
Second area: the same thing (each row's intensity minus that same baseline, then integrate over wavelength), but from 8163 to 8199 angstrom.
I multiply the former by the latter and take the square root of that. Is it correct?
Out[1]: 1.17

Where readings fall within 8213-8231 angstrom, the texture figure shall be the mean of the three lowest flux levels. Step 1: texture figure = 2.01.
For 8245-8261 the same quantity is 2.06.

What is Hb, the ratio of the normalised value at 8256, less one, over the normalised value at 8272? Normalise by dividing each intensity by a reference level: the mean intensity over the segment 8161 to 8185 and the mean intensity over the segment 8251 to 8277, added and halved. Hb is -0.11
